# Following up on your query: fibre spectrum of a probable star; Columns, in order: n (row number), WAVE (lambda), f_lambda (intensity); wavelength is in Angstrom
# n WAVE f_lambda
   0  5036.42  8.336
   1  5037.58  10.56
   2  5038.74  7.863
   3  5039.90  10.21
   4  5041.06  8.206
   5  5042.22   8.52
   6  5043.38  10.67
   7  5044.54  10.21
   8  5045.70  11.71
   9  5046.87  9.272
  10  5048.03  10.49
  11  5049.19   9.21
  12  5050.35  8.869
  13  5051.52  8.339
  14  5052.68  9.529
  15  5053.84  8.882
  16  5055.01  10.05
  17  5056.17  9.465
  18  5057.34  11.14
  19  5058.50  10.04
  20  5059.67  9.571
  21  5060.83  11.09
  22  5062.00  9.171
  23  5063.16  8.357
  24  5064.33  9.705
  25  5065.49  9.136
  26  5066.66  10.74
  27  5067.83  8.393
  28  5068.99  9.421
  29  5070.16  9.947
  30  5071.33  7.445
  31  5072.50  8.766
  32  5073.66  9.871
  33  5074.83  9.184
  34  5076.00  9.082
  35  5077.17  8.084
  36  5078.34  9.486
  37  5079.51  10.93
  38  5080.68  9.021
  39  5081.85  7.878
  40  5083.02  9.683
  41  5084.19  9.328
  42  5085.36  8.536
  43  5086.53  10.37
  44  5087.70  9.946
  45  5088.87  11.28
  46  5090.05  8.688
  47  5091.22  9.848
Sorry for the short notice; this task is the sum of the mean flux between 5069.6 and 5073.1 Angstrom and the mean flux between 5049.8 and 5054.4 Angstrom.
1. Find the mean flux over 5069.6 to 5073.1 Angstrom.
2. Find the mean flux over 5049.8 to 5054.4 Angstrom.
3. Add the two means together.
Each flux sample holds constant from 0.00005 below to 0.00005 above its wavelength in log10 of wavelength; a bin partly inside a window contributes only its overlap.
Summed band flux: 17.6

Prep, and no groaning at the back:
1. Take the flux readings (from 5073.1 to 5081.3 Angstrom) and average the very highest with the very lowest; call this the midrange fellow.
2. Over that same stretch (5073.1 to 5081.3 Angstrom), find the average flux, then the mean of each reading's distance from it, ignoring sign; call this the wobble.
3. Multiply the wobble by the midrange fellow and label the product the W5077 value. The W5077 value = 5.8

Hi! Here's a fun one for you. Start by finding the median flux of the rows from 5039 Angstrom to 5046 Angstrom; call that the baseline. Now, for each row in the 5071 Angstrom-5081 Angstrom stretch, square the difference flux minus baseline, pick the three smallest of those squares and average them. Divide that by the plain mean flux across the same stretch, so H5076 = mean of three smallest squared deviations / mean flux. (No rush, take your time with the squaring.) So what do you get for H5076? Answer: 0.042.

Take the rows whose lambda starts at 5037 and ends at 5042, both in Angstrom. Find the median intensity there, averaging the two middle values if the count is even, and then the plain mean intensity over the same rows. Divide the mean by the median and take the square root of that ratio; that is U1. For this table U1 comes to 1.00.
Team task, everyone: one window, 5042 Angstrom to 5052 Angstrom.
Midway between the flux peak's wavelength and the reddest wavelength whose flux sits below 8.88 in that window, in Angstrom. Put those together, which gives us 5048.6 Angstrom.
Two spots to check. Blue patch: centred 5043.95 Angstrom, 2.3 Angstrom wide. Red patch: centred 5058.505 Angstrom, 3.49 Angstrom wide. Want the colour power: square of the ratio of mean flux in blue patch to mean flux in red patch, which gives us 1.04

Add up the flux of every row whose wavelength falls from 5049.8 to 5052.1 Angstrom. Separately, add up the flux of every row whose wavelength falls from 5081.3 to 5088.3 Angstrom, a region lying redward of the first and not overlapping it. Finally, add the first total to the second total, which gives 73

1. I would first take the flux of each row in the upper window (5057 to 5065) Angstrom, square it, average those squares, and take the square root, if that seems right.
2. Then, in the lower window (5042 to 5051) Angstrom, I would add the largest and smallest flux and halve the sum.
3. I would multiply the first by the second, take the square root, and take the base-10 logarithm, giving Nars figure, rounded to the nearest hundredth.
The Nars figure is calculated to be 1.00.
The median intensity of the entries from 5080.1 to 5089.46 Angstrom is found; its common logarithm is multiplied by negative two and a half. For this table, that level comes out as -2.44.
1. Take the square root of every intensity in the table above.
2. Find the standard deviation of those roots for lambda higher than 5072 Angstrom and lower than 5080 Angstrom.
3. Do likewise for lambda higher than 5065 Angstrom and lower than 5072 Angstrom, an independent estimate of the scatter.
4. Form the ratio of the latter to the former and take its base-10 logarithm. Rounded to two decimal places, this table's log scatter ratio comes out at 0.12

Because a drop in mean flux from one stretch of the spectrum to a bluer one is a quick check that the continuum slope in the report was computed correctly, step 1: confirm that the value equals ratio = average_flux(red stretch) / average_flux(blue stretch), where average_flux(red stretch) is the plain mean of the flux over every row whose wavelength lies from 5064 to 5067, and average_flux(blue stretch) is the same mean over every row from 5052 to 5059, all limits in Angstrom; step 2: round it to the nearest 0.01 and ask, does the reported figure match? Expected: 1.00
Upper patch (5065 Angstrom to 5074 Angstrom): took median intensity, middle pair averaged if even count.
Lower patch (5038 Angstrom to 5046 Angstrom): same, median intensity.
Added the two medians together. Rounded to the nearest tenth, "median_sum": 19.5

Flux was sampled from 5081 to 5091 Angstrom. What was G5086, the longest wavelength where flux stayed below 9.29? 5090.05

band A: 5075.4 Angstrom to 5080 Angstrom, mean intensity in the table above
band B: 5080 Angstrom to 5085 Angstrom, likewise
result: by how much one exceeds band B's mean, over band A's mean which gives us -0.85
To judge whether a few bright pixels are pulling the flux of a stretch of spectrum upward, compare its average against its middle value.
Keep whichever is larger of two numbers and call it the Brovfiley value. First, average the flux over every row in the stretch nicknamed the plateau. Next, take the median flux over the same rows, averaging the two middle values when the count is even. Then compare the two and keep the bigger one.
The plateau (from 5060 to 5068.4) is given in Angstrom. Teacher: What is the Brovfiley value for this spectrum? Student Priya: 9.5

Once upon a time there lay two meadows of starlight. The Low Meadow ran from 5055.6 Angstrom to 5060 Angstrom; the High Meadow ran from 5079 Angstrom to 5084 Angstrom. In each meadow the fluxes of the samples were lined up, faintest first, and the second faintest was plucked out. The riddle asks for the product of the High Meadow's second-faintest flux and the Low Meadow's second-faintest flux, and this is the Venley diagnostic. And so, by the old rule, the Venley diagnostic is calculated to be 86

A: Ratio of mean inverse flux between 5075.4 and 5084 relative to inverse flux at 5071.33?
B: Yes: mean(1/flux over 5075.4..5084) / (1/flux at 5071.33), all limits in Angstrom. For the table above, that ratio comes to 0.82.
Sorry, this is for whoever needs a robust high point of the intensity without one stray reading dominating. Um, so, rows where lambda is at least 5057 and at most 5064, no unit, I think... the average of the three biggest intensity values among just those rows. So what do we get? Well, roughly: 10.8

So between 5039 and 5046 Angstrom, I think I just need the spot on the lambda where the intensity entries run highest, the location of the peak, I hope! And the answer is 5045.70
